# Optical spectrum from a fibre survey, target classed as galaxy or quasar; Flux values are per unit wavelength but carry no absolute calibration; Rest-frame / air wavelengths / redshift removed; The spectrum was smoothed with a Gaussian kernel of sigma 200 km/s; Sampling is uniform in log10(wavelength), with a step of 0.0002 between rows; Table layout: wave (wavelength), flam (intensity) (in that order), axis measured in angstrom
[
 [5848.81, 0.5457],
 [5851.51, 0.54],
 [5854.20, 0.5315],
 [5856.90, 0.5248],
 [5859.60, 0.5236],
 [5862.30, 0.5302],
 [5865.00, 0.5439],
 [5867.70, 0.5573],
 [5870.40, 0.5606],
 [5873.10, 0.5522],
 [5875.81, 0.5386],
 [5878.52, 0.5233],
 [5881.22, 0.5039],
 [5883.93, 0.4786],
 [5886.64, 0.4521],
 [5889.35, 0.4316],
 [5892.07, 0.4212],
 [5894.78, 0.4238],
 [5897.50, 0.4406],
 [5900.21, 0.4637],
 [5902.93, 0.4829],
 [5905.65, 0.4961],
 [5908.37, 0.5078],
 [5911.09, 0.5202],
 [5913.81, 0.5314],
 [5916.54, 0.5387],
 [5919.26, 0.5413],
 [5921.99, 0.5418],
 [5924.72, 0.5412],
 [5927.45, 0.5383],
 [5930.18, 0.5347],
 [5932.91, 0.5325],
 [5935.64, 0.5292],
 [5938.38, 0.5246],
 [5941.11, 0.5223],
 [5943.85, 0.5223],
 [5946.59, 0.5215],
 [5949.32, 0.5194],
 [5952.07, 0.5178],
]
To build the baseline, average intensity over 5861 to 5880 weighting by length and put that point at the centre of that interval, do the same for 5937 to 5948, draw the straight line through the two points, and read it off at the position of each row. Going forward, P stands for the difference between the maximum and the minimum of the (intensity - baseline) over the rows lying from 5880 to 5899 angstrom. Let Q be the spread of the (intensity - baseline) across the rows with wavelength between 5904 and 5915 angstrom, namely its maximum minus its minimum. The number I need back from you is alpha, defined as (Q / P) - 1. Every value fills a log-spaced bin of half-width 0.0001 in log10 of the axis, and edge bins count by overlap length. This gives -0.53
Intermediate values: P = 0.080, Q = 0.038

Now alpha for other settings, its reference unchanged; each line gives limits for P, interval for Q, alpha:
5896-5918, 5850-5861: -0.86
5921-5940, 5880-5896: 5.30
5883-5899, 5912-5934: -0.76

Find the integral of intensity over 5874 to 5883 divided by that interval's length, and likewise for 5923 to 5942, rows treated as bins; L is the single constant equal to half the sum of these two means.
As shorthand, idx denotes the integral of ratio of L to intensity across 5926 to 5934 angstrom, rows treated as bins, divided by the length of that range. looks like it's 0.98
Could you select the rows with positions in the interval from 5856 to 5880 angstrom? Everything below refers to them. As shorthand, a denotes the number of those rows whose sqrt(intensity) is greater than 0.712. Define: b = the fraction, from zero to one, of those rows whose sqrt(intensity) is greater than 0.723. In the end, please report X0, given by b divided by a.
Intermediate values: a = 9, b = 1.0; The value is 0.11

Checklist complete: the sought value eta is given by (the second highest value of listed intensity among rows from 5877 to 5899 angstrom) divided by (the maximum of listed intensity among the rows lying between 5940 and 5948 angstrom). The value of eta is 0.96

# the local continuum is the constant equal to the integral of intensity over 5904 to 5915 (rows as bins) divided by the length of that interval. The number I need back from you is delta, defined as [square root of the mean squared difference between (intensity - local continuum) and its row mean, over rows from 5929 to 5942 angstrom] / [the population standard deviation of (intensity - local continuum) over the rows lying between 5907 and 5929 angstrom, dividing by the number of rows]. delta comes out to 0.4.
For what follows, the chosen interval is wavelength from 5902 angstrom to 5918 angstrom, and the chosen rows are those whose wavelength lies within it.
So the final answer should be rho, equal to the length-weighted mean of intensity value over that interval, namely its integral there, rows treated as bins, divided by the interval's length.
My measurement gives 0.514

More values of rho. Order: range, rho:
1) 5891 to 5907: 0.455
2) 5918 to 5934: 0.538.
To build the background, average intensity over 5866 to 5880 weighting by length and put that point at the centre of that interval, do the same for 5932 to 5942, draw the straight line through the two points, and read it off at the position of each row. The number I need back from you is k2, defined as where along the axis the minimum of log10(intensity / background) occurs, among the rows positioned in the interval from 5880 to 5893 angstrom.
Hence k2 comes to 5892.07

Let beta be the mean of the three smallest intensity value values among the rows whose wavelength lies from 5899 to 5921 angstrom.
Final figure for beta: 0.481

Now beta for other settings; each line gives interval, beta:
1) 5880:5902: 0.426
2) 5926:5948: 0.522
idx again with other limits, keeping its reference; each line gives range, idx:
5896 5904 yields 1.14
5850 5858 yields 0.99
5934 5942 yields 1.00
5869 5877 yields 0.96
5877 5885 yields 1.05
